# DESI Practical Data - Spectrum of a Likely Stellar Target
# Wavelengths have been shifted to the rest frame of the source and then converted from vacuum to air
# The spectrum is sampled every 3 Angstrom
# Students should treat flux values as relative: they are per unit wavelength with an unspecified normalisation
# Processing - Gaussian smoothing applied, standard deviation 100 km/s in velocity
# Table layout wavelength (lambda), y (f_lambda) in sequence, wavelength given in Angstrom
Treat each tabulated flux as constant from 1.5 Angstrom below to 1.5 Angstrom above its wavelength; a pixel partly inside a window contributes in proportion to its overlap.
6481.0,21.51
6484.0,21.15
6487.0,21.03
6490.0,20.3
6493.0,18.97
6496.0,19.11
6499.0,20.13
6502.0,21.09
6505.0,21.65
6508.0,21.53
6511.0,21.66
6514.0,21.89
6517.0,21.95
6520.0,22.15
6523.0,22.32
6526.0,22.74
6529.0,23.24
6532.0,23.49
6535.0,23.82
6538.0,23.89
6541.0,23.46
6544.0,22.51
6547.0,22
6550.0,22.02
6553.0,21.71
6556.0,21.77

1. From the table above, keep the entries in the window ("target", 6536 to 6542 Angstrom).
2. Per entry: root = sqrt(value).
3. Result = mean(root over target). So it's 4.87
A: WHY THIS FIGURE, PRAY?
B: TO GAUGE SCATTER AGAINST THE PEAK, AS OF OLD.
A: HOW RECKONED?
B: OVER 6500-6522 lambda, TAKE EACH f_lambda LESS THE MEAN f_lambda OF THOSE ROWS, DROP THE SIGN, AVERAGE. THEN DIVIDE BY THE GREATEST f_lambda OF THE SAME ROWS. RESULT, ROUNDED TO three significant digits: 0.0114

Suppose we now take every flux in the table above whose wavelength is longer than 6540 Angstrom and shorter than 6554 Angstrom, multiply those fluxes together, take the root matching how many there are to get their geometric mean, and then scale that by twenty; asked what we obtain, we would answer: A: 447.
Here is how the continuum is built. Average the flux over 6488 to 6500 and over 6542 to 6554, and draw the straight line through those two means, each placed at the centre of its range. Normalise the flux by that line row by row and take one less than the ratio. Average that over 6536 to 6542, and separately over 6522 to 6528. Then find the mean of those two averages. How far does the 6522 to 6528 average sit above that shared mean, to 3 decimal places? -0.010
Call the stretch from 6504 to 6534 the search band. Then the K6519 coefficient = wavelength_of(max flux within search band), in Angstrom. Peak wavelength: 6532.0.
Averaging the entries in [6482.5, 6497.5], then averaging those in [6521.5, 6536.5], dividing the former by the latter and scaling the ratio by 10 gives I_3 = 8.7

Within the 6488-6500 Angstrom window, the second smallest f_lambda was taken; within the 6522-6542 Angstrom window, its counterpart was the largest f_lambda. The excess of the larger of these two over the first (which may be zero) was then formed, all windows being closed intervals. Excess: 4.8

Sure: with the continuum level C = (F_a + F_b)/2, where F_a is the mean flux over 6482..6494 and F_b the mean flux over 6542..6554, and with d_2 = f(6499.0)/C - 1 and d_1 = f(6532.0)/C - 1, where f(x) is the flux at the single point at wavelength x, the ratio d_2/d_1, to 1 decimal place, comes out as -0.5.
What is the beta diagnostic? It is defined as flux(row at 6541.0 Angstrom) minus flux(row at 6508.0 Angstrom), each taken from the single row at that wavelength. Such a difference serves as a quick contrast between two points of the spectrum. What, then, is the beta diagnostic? 1.9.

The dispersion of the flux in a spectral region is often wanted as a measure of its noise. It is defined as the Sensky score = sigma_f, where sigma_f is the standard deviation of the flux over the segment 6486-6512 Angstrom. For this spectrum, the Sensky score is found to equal 1.0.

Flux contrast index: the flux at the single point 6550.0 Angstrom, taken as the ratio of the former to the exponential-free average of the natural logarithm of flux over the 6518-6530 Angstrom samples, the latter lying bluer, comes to 7.1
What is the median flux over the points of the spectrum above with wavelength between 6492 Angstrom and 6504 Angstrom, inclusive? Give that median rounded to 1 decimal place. 19.6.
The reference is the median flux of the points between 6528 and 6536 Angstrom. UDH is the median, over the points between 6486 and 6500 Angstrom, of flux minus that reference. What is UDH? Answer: -3.4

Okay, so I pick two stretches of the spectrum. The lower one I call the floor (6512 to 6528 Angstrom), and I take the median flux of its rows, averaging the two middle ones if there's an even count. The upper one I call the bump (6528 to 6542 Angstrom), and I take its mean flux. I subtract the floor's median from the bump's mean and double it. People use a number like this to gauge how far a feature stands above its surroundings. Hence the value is 2.9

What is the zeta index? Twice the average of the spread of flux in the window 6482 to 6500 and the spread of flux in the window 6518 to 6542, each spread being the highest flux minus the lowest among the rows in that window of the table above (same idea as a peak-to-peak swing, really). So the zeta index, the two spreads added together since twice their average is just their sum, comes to 3.9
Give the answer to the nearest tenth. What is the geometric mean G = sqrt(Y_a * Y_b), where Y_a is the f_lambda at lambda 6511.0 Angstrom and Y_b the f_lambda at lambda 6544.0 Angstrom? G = 22.1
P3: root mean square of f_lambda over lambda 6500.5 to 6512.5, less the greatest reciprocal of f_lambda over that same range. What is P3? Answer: 21.4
